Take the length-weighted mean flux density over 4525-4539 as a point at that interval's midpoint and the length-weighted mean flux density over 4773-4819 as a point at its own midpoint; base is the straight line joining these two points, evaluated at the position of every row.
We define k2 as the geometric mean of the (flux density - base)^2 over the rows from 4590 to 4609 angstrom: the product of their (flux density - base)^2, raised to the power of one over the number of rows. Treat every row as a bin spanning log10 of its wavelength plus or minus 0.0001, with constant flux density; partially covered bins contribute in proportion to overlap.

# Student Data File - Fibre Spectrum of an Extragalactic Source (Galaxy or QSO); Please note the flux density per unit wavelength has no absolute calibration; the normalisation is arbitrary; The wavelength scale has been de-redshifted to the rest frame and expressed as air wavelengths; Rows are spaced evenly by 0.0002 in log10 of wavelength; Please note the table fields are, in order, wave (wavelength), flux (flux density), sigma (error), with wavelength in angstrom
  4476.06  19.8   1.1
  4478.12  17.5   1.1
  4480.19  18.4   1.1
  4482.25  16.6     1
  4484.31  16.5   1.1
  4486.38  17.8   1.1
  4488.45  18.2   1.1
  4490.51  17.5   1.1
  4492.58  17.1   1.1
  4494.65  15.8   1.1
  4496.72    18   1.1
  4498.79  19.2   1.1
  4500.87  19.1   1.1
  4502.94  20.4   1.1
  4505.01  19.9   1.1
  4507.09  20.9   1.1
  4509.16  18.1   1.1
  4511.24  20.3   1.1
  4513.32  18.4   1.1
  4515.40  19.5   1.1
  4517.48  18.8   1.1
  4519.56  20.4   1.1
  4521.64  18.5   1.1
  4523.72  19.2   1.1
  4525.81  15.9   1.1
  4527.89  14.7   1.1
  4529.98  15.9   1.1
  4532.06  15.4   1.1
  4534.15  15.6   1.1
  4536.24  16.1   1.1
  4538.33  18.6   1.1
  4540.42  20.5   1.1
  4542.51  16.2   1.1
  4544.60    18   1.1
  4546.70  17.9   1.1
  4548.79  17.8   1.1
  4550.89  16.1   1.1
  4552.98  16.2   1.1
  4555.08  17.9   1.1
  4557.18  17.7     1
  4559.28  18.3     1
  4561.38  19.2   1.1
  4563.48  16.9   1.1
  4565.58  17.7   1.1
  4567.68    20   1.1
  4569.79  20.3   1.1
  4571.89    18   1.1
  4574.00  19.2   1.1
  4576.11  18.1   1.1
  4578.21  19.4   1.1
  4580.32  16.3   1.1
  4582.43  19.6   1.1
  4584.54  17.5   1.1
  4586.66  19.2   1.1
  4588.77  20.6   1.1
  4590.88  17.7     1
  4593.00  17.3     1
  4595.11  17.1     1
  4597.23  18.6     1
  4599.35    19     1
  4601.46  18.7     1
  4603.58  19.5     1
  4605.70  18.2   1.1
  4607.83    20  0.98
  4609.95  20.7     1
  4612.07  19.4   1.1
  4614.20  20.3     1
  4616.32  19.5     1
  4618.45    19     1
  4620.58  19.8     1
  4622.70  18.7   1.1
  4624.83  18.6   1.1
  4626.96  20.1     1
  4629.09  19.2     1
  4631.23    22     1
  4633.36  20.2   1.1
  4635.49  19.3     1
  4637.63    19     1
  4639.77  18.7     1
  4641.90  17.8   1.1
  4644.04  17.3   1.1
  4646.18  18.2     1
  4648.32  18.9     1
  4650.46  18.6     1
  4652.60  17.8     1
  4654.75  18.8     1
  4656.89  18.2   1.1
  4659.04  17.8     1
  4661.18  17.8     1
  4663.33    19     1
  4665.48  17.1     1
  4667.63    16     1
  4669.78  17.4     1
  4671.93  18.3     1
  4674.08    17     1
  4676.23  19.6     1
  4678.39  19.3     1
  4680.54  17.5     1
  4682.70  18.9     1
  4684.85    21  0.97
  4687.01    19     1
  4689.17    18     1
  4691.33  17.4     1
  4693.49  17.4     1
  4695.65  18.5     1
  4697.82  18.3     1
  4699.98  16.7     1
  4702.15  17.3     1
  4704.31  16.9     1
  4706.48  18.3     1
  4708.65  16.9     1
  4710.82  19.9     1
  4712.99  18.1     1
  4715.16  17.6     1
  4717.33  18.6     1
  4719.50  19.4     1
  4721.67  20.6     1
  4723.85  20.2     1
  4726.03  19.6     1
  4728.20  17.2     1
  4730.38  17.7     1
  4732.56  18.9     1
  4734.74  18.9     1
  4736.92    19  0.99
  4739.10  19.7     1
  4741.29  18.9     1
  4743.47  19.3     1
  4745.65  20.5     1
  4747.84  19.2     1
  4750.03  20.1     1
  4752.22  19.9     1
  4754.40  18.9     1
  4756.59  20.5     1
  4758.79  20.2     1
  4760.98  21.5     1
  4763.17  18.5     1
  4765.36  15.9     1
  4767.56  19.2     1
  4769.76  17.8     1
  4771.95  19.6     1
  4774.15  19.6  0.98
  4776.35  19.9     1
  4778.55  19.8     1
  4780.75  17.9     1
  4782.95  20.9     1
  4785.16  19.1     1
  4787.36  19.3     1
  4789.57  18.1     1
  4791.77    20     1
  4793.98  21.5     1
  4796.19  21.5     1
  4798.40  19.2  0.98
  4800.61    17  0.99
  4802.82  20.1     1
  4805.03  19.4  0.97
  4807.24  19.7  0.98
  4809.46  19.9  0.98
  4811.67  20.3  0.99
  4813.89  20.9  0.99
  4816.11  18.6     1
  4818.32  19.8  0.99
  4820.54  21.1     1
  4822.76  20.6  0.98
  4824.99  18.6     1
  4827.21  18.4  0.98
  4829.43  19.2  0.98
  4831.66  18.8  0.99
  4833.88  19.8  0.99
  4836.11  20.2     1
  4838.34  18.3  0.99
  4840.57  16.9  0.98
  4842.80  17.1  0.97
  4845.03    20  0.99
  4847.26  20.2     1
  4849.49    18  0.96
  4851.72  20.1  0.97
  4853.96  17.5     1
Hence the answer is 1.5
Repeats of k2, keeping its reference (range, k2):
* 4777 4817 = 0.4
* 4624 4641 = 4.3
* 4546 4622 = 2.1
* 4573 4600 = 1.7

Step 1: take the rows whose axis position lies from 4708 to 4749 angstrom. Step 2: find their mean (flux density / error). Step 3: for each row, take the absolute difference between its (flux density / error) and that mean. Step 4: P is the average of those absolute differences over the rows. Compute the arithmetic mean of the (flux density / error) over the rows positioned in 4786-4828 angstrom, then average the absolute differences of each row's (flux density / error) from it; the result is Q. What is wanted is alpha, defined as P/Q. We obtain 0.89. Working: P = 0.8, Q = 0.94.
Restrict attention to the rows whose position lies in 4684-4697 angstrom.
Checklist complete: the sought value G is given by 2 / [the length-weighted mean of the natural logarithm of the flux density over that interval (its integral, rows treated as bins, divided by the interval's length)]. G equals 0.6863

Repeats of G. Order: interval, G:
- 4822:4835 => 0.6773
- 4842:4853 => 0.6781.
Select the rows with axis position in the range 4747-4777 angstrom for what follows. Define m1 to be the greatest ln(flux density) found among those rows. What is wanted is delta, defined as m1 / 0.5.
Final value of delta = 6.14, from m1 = 3.07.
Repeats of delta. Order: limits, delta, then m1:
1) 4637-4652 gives 5.89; 2.94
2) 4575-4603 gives 6.05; 3.03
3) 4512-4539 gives 6.03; 3.02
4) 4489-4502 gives 5.91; 2.95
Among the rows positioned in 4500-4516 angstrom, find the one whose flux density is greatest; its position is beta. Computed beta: 4507.09 angstrom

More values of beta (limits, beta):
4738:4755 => 4745.65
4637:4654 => 4637.63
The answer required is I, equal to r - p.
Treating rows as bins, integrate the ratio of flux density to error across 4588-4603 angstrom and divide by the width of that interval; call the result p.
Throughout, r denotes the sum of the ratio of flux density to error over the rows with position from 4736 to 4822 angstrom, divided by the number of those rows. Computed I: 1.4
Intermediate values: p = 18.2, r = 19.63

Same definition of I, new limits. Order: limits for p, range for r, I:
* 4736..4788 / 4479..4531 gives -2.8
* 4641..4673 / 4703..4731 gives 0.9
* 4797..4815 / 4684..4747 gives -1.2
